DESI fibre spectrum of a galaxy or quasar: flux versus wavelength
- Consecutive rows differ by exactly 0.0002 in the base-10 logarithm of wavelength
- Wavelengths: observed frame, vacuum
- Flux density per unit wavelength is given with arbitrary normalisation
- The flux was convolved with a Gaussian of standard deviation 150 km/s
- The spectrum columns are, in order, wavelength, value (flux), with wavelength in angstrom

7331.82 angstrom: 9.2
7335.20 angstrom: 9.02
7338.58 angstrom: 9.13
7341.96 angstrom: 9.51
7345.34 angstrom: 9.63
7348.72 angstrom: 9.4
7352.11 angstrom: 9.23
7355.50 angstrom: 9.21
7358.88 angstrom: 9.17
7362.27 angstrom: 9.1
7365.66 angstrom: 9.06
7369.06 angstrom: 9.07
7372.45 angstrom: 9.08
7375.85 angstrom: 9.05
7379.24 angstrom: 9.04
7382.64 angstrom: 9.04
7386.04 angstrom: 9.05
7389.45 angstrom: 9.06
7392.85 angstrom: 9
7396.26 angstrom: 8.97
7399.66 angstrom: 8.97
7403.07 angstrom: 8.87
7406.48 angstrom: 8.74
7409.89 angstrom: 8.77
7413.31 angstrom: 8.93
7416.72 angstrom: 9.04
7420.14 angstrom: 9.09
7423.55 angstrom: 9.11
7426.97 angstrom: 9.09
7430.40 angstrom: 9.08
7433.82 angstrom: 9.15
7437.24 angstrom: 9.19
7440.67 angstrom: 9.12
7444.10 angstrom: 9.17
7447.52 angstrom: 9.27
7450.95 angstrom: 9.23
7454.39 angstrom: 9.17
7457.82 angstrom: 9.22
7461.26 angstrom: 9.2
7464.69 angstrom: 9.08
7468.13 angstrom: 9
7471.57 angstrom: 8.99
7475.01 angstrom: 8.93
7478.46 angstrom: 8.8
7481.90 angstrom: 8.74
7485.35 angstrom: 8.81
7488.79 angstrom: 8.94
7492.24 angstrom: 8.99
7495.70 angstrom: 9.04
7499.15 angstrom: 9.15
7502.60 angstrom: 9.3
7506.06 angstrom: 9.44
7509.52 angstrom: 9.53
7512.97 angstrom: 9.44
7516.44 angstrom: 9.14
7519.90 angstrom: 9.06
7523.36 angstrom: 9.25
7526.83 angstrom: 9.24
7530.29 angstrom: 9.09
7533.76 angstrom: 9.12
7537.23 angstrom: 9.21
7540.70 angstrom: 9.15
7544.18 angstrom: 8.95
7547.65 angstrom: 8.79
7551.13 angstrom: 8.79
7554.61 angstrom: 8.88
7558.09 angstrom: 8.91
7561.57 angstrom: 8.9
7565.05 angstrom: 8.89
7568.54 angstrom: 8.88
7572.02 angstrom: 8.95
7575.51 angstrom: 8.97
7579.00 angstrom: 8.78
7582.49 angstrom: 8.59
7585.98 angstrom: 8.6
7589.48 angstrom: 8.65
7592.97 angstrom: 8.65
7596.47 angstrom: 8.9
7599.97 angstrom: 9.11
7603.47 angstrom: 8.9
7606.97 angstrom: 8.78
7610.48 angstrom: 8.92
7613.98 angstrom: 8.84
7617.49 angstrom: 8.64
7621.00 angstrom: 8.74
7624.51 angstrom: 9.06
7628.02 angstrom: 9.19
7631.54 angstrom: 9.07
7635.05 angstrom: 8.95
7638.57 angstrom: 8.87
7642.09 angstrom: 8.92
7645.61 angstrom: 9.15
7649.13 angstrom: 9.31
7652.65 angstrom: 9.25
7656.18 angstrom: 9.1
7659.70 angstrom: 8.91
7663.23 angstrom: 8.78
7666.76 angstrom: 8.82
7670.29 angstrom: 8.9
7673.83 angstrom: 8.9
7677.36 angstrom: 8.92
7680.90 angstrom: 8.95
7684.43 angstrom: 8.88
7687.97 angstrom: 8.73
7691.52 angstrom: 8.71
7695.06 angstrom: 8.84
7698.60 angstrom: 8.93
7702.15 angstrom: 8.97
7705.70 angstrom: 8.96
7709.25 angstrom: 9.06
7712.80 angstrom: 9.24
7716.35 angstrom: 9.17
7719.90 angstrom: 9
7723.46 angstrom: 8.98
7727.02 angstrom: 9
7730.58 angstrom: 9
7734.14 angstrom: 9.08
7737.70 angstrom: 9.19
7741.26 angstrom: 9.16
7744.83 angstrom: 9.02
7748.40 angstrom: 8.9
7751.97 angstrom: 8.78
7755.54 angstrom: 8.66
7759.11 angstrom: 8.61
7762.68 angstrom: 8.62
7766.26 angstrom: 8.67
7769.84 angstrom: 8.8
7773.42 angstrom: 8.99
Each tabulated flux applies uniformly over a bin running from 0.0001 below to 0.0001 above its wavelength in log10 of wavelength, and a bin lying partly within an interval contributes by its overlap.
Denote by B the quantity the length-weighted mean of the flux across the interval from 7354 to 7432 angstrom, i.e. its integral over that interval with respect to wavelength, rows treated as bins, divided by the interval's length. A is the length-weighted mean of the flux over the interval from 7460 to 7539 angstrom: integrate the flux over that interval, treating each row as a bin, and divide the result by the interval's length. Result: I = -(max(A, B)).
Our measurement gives -9.11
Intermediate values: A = 9.11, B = 9.02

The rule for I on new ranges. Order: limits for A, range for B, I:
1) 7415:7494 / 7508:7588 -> -9.06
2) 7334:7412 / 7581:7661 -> -9.09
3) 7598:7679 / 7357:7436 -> -9.03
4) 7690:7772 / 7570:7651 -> -8.93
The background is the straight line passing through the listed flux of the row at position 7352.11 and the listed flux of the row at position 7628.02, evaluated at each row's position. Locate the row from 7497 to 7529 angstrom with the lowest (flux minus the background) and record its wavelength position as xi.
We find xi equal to 7519.90 angstrom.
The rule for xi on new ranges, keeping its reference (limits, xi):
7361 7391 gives 7379.24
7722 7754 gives 7751.97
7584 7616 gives 7585.98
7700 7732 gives 7705.70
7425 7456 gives 7430.40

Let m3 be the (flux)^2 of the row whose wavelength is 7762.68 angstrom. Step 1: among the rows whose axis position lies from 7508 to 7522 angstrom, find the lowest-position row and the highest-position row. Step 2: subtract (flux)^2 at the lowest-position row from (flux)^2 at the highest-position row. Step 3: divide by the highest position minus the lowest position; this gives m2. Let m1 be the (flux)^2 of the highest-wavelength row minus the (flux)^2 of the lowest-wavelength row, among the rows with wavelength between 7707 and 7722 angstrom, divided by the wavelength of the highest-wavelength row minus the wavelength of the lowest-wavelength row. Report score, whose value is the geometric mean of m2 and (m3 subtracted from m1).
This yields 7.9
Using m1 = -0.1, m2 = -0.84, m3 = 74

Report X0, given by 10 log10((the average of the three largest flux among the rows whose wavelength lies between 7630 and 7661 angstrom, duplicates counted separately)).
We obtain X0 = 9.66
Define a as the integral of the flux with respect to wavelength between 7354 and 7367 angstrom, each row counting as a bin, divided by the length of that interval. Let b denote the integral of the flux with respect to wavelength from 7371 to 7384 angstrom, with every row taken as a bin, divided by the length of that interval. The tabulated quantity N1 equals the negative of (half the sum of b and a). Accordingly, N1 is -9.10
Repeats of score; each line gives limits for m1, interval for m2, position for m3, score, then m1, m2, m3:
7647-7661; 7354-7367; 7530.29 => 4.7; -0.7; -0.27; 83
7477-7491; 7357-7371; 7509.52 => 4.0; 0.2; -0.18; 91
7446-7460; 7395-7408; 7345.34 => 6.1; -0.1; -0.40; 93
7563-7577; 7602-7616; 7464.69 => 2.9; 0.1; -0.10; 82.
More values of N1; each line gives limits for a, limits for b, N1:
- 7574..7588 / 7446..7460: -8.97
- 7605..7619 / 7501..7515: -9.11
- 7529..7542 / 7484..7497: -9.04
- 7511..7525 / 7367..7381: -9.15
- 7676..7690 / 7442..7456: -9.03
